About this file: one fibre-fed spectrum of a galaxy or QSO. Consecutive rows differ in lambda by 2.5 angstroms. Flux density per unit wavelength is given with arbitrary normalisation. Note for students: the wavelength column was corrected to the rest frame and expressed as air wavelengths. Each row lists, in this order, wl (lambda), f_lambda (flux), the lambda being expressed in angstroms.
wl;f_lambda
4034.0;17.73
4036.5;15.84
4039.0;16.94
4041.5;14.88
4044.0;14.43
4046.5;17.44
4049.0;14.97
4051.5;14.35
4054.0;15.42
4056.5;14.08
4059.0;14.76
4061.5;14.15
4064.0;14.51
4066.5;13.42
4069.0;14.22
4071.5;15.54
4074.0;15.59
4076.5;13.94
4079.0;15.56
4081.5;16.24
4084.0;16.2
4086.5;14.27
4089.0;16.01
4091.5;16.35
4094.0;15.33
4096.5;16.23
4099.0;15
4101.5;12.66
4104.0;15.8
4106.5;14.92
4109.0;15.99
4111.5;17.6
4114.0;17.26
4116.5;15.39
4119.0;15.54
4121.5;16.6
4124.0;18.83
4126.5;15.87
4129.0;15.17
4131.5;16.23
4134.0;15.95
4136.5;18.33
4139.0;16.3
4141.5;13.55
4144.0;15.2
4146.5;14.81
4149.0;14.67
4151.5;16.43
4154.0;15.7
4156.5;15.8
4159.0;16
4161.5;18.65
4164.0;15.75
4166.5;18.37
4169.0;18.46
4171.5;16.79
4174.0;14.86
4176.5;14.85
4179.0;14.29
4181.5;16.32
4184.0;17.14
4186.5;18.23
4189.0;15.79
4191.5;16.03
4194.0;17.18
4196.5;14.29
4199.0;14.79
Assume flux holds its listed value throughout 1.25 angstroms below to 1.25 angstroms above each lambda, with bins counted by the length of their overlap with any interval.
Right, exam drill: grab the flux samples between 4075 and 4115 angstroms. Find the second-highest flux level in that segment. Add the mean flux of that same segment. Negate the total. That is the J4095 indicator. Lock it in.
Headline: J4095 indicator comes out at -32.8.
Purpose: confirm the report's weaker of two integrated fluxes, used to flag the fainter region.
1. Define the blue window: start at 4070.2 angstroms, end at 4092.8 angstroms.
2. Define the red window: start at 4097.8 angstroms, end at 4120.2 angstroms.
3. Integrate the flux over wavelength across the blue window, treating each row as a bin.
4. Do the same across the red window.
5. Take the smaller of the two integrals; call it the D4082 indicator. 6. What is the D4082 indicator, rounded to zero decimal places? 349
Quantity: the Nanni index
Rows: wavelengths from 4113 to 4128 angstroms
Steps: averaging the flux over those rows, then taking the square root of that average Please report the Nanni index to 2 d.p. 4.07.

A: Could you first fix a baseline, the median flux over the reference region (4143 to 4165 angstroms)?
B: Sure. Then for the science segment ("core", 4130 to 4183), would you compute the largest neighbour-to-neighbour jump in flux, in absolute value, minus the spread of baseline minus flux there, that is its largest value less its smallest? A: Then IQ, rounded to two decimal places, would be -2.20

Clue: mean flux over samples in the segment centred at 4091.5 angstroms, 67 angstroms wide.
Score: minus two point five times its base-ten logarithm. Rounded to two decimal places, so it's -2.97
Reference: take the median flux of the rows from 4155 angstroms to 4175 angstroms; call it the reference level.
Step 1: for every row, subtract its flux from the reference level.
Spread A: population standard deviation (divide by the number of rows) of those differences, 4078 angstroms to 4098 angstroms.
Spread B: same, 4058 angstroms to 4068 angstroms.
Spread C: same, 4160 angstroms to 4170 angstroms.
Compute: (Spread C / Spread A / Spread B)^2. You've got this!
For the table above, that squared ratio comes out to 12.7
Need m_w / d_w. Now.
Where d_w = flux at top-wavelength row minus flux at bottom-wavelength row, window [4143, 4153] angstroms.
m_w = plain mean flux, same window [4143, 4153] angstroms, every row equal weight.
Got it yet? 12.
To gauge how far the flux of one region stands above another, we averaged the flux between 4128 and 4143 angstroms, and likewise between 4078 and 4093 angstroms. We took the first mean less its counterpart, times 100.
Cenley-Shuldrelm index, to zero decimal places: 15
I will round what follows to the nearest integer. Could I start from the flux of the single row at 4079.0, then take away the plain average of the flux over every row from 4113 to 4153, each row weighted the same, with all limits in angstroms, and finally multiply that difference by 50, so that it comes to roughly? -22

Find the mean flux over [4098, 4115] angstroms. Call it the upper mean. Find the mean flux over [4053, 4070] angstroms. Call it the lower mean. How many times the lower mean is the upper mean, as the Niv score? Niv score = 1.09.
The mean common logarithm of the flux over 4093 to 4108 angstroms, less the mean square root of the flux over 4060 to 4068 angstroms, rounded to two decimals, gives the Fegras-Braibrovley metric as -2.57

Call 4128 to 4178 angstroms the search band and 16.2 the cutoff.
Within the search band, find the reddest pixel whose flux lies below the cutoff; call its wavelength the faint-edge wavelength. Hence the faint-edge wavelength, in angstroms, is 4176.5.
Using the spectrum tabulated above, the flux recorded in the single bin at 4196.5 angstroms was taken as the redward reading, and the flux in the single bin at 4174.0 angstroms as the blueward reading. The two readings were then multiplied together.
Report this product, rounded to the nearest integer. 212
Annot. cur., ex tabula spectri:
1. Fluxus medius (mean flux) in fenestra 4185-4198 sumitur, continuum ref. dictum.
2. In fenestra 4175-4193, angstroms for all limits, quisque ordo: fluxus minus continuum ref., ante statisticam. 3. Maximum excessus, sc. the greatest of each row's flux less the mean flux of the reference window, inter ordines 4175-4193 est 1.9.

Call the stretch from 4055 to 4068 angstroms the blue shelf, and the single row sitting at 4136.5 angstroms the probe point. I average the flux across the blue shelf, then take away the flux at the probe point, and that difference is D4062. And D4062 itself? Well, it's -4.1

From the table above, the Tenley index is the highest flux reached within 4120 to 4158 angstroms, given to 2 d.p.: 18.83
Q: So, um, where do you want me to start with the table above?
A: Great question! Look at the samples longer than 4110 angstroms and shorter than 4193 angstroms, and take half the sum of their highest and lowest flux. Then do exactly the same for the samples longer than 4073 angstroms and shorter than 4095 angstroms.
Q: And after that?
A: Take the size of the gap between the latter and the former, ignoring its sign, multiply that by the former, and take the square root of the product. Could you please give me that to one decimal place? 4.1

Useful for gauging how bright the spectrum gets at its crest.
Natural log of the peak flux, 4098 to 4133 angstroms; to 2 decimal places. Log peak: 2.94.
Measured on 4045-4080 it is 2.86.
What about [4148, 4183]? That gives 2.93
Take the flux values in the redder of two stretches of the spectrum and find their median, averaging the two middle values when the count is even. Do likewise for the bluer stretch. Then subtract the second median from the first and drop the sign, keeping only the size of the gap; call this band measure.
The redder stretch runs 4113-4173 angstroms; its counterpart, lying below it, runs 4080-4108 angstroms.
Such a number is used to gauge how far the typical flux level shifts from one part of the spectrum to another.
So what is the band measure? 0.2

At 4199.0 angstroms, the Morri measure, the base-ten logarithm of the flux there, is 1.17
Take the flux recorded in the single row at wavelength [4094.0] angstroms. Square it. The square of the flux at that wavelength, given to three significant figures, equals 235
